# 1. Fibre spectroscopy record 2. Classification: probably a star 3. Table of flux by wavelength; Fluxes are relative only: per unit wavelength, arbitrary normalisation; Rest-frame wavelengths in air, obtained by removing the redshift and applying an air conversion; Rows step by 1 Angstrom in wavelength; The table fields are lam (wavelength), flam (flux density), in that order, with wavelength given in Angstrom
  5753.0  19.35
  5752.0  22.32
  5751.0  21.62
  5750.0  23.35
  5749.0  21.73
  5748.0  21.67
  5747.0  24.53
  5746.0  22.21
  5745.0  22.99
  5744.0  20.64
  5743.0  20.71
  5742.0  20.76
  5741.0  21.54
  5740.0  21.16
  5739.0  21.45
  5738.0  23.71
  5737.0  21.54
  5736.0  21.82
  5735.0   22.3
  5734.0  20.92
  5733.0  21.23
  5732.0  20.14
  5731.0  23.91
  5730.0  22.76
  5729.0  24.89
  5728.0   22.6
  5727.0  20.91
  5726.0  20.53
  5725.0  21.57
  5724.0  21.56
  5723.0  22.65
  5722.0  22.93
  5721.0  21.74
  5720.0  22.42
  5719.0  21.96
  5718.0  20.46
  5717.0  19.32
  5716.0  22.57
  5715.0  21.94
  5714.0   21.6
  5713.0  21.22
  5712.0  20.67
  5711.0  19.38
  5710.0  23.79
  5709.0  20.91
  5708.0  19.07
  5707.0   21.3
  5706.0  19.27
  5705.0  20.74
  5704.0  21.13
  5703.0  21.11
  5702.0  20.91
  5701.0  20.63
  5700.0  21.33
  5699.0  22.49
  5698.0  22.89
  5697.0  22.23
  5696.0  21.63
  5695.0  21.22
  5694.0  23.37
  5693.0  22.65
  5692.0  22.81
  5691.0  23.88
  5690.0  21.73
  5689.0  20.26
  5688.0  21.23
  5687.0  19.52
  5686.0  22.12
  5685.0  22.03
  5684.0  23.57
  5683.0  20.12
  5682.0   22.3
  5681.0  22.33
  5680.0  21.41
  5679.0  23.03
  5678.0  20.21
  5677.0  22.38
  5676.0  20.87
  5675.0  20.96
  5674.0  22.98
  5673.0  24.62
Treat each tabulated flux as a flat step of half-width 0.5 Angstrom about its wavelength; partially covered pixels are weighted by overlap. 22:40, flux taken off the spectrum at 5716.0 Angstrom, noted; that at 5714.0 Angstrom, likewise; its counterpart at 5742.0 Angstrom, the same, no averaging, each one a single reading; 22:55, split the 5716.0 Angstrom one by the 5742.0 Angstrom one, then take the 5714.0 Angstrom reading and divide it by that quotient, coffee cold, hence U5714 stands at 20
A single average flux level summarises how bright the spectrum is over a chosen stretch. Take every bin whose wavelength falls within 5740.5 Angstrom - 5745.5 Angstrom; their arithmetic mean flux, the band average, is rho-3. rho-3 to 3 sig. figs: 21.3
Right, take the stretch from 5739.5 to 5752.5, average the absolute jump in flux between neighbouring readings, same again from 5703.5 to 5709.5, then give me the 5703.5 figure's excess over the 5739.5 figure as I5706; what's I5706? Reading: 0.5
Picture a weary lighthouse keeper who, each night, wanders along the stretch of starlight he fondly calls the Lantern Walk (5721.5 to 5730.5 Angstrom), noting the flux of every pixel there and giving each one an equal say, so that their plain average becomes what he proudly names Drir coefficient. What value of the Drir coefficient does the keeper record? 22.3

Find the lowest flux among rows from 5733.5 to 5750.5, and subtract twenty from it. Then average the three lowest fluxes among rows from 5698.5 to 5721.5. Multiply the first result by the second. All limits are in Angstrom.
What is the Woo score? 12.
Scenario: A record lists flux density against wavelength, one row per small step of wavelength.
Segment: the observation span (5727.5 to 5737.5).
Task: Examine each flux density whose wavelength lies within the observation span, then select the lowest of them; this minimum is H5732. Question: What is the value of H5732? 20.14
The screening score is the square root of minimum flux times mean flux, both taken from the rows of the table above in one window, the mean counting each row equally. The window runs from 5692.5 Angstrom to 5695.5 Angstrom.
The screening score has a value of 21.8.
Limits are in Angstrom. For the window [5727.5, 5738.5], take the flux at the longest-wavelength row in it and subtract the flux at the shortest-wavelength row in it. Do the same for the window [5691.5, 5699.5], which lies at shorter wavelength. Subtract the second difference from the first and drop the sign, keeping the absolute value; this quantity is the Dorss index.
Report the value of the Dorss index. 1.4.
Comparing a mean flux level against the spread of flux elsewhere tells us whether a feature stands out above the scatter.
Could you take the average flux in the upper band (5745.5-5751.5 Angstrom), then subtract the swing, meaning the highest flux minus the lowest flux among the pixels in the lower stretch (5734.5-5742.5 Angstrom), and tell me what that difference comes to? 19.6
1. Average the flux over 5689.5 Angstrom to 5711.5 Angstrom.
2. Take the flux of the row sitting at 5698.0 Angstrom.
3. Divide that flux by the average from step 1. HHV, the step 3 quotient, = 1.06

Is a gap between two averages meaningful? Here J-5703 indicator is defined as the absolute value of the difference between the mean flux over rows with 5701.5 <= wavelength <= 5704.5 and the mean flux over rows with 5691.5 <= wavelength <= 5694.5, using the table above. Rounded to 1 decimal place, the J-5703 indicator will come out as 1.9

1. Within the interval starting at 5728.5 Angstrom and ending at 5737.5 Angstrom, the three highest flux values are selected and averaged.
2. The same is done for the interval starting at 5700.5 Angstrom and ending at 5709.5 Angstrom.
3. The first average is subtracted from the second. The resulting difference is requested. -2.7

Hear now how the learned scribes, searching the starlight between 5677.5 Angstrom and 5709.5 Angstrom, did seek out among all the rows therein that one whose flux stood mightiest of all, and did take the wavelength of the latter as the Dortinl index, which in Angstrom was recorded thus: 5691.0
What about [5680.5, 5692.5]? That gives 5691.0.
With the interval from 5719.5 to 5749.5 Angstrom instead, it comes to 5729.0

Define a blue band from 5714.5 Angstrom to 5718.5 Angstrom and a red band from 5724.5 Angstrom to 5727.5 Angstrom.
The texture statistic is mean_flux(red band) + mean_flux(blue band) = 42.1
